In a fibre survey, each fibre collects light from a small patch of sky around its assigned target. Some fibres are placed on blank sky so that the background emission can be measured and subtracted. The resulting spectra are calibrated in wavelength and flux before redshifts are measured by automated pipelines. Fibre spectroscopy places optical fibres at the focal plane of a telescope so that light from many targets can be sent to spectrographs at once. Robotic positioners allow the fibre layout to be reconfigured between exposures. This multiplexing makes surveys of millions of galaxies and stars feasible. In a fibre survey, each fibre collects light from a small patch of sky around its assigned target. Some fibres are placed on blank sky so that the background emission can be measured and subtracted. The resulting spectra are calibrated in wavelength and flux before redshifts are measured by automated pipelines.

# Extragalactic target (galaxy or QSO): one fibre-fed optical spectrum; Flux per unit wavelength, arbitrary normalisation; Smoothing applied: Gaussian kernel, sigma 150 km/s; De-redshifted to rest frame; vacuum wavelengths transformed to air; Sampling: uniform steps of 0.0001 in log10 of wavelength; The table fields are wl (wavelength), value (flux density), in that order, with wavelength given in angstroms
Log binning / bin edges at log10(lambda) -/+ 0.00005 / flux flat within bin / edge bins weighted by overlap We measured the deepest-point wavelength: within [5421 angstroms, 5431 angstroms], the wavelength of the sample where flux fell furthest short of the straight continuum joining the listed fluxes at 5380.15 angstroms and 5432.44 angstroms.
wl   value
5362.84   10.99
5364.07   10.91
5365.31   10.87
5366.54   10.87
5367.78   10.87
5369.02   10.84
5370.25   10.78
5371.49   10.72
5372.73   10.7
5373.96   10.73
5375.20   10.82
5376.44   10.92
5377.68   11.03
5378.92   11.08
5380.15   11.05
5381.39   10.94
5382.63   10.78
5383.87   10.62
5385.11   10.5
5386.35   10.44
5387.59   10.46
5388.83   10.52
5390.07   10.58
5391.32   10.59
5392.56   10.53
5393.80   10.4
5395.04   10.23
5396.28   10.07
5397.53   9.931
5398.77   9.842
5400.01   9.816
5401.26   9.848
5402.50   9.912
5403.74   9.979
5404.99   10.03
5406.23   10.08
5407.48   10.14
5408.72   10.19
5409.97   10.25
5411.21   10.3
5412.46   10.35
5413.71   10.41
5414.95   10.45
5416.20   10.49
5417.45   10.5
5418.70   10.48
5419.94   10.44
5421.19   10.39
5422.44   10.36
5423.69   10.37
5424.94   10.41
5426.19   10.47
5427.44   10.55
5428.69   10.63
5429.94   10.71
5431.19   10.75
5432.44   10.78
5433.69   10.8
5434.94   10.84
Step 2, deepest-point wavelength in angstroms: 5422.44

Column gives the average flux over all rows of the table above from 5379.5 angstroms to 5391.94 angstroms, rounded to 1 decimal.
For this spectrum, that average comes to 10.6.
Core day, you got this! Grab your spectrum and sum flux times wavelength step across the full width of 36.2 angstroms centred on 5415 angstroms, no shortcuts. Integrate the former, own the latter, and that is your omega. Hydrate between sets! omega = 373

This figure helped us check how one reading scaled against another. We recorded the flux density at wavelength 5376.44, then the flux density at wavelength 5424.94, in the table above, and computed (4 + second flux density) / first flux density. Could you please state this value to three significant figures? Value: 1.32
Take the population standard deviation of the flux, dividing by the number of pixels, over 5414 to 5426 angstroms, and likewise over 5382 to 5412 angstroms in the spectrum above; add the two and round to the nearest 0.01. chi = 0.33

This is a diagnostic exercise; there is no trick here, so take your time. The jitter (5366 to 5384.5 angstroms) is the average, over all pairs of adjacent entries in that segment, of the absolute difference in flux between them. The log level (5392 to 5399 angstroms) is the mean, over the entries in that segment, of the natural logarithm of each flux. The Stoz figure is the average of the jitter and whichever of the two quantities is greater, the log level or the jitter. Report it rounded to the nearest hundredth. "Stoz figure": 1.20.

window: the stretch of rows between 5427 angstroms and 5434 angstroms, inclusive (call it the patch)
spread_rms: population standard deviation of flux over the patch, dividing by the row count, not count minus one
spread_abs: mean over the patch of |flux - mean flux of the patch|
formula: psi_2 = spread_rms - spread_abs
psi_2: 0.0123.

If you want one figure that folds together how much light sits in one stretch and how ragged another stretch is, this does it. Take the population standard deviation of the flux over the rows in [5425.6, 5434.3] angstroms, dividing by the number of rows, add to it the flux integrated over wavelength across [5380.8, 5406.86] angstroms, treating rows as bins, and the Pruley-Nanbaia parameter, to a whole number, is 268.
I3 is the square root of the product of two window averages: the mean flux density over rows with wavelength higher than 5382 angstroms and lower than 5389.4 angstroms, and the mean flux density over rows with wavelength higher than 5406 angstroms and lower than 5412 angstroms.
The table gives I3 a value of 10.4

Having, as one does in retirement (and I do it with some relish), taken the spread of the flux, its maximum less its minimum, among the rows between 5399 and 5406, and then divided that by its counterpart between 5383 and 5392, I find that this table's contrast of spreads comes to 1.2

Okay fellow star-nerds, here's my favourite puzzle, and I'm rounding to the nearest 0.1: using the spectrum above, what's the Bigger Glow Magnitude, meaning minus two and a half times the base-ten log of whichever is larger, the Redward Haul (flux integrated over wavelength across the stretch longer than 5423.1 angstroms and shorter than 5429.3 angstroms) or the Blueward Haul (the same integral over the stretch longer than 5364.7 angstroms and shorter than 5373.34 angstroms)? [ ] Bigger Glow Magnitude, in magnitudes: -4.9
